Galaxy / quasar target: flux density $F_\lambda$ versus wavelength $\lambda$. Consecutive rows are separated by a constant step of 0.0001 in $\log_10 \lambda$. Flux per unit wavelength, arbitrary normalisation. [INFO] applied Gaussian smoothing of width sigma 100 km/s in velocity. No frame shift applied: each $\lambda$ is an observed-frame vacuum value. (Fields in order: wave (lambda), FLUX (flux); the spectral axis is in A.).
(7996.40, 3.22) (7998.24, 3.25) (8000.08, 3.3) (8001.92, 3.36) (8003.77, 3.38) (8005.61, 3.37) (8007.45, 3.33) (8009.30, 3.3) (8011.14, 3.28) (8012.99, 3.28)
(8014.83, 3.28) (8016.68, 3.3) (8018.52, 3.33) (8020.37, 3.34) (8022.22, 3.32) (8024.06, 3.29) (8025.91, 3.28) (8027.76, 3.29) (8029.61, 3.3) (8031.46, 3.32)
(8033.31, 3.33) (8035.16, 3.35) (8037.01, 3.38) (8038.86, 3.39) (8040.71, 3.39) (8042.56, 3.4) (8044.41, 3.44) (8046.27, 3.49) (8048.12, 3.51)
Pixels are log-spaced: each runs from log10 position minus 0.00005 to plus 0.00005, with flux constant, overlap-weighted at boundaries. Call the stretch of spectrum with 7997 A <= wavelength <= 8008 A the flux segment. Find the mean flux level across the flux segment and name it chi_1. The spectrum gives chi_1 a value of 3.33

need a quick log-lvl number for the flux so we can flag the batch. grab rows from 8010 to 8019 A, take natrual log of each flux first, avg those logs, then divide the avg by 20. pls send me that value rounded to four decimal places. 0.0596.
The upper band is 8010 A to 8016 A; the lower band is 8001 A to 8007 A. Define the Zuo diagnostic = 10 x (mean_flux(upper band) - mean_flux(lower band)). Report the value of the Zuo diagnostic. -0.9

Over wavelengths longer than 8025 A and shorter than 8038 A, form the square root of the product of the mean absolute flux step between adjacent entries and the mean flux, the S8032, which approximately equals 0.24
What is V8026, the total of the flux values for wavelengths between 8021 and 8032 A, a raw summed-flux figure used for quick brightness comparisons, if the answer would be 19.8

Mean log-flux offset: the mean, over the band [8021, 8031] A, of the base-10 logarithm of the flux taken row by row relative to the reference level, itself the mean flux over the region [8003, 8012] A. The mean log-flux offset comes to -0.005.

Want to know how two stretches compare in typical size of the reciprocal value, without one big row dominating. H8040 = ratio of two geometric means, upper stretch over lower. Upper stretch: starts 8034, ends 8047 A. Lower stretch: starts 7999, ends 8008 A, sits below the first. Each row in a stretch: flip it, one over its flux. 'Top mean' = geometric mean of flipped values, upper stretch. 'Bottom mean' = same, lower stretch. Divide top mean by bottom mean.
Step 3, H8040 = 0.98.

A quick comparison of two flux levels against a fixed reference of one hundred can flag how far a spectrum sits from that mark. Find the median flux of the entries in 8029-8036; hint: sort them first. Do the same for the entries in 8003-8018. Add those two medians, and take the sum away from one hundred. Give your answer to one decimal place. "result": 93.4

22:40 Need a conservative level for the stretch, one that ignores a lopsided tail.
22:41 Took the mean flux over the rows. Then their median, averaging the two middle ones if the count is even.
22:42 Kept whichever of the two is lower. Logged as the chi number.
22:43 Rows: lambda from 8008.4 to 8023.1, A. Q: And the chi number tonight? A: 3.30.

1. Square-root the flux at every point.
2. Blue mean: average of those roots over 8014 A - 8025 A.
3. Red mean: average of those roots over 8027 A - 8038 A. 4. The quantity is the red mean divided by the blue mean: 1.003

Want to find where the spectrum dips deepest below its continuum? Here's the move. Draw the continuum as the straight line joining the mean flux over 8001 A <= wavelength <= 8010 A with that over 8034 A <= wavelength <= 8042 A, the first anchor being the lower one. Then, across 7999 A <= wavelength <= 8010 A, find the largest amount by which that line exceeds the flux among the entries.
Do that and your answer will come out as 0.051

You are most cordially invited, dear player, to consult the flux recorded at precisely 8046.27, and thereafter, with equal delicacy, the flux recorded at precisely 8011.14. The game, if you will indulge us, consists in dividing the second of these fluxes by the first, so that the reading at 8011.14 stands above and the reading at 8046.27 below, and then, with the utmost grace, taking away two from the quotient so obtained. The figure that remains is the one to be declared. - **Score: -1.06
